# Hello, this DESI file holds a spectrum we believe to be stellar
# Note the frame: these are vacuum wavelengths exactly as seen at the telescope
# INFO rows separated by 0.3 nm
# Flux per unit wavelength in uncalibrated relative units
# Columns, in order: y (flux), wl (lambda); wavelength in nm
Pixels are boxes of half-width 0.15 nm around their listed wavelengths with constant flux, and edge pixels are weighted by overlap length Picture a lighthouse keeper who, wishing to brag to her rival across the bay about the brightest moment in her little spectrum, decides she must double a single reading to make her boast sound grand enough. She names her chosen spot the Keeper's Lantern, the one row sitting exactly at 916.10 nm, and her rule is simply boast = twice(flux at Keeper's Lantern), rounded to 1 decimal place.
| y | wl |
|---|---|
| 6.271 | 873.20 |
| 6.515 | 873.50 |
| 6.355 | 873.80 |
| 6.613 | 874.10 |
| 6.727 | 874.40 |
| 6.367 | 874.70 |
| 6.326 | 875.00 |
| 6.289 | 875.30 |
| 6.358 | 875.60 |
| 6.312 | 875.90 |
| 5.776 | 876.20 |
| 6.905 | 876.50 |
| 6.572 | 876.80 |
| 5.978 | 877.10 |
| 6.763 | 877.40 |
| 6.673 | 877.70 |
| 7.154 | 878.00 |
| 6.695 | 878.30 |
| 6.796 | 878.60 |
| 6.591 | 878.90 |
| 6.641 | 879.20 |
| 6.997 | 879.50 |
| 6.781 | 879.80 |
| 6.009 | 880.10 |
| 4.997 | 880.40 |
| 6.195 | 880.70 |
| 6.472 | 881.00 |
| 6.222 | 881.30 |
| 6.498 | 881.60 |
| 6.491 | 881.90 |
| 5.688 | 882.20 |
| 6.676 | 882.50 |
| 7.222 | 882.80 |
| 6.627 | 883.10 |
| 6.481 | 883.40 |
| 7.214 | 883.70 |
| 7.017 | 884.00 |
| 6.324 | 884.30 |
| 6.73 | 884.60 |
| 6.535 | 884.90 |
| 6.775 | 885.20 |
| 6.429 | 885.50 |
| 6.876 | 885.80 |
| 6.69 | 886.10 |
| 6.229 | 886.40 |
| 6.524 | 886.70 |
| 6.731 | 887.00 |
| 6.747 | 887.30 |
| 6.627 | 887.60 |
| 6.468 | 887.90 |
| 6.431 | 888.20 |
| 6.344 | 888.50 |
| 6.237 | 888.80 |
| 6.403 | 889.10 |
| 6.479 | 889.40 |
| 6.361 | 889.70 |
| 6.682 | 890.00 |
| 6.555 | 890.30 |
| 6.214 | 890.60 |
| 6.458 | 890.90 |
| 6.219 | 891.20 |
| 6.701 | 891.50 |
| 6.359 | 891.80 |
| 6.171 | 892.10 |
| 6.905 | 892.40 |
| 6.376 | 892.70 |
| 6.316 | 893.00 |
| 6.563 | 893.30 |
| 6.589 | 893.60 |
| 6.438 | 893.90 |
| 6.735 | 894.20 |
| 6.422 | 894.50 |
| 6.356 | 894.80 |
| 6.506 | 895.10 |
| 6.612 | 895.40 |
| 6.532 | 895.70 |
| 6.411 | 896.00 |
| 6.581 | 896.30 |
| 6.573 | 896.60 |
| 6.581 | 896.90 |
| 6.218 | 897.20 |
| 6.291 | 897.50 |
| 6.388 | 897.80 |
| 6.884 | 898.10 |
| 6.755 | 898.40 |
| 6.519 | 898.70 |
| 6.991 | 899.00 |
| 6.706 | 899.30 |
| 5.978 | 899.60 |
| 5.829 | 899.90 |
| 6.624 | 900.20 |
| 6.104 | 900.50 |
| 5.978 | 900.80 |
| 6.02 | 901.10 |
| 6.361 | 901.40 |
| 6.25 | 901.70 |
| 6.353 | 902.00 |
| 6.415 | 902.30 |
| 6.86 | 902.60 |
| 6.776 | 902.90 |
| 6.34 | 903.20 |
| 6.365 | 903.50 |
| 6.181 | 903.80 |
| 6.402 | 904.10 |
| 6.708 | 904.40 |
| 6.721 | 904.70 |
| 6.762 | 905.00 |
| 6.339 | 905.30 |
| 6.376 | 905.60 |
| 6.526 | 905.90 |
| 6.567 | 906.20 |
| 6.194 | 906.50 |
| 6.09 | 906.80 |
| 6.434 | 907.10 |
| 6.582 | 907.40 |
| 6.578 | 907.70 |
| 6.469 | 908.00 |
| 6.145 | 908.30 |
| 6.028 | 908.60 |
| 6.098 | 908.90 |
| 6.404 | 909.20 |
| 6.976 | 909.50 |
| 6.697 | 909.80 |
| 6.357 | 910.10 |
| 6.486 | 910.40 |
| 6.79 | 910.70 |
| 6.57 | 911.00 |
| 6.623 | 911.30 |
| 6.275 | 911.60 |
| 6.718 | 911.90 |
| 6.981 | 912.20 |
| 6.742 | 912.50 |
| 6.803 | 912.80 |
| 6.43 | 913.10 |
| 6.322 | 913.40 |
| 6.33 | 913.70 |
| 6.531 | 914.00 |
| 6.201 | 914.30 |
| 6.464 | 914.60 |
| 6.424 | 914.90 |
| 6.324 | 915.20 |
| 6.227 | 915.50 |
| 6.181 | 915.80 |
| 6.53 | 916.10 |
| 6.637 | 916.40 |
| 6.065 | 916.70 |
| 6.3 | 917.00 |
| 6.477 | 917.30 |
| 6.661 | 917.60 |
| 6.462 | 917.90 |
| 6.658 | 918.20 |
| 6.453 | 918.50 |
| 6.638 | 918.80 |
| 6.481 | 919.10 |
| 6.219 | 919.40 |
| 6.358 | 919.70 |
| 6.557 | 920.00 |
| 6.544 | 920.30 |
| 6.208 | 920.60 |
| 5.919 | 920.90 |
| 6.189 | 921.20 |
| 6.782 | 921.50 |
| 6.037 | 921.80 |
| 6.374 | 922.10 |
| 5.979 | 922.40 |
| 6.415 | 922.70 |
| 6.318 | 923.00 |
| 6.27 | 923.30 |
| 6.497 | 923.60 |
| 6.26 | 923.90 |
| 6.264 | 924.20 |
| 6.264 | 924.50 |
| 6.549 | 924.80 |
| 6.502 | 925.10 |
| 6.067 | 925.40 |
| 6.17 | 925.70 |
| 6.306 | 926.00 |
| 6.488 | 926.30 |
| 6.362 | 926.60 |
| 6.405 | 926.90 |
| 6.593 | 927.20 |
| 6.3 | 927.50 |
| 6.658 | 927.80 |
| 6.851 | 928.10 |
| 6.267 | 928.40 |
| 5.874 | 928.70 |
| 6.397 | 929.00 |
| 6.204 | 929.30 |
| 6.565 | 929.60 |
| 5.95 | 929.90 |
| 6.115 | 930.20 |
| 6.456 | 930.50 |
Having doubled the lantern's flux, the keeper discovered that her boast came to 13.1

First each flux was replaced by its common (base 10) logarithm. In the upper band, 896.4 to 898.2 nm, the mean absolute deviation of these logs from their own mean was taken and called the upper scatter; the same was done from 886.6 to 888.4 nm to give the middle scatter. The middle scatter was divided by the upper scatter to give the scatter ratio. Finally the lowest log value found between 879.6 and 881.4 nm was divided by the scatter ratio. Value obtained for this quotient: 1.18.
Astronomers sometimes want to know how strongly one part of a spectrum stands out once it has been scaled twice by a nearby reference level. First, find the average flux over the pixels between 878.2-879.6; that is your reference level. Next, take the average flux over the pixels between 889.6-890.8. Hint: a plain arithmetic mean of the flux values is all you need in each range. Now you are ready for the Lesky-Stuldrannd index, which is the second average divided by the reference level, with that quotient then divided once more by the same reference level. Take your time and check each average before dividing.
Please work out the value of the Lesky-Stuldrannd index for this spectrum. 0.142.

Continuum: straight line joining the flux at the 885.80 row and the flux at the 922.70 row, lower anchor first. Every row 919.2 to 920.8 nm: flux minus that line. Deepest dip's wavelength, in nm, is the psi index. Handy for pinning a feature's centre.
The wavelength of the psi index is 919.40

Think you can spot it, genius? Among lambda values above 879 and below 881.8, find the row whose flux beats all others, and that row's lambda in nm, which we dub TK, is 879.50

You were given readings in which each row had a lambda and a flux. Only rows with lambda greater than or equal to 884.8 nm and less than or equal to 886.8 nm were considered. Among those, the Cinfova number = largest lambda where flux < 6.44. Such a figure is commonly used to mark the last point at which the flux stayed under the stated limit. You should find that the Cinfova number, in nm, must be 886.40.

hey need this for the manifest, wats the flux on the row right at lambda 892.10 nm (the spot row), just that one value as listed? 6.171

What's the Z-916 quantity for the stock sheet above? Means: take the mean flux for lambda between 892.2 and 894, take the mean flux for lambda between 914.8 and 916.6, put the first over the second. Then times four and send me 4.09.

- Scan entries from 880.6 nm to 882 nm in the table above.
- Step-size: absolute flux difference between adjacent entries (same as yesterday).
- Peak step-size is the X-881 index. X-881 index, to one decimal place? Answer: 0.3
